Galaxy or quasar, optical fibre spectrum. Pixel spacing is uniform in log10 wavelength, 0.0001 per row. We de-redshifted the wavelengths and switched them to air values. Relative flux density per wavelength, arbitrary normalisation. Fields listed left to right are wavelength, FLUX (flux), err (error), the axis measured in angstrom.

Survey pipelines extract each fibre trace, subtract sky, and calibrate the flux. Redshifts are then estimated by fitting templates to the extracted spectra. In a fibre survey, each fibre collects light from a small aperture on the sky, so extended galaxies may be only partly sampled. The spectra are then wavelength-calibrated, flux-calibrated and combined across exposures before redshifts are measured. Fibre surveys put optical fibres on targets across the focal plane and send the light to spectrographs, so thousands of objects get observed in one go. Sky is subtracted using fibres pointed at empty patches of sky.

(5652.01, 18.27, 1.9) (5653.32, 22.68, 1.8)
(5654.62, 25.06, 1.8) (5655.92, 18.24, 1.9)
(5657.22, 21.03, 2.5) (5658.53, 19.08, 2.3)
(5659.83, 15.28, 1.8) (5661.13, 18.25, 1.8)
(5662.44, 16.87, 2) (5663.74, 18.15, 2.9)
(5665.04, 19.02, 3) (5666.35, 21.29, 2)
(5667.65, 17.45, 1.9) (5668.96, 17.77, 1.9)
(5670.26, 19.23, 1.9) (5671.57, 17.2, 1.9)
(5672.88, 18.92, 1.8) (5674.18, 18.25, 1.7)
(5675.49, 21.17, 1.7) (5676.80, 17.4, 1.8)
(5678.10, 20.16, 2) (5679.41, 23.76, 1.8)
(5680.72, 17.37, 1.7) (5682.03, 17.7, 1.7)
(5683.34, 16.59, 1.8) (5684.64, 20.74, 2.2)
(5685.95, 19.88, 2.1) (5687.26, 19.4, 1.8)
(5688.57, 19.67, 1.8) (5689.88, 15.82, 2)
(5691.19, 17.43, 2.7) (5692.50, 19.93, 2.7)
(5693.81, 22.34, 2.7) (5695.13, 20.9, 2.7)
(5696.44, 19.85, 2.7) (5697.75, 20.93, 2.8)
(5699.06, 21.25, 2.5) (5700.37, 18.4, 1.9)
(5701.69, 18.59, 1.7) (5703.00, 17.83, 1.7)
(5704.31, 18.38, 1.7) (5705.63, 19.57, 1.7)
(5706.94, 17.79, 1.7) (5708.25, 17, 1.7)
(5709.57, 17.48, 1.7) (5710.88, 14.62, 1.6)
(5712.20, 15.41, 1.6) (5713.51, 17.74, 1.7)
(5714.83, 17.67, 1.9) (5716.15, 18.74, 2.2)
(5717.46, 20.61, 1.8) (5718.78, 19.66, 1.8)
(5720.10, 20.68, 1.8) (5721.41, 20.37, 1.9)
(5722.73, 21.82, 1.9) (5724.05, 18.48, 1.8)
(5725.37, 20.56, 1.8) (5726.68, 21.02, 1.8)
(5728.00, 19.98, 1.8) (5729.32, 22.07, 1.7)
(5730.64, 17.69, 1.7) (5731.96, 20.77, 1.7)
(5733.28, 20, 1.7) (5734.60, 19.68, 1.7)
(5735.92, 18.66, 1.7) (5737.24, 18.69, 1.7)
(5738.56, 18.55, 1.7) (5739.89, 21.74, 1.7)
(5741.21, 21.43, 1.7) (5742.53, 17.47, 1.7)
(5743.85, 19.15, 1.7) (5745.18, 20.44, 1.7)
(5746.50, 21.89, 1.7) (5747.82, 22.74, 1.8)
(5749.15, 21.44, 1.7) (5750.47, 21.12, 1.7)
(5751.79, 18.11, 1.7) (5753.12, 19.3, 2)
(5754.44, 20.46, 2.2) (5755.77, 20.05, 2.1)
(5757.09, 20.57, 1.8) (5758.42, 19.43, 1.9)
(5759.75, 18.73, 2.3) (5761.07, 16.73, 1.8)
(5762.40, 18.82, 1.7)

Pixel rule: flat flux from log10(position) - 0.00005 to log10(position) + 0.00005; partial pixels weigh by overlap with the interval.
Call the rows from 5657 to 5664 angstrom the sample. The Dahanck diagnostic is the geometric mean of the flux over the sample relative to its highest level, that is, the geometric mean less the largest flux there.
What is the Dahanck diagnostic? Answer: -3.01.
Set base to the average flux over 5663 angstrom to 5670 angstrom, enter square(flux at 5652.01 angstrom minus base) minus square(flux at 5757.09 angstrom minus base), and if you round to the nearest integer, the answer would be -3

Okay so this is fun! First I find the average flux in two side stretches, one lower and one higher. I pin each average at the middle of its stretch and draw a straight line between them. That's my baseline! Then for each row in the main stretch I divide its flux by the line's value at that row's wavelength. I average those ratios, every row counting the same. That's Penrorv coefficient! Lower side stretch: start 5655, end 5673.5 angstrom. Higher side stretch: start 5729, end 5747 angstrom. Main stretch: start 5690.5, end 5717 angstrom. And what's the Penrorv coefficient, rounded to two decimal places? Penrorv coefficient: 0.97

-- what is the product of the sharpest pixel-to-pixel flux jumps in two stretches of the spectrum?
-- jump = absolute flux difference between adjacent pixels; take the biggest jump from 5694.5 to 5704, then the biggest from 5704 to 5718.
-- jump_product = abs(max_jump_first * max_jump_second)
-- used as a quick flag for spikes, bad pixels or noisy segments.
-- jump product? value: 8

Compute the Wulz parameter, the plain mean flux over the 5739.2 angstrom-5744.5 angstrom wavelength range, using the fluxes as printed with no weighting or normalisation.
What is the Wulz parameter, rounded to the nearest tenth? 19.9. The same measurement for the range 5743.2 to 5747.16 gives 20.5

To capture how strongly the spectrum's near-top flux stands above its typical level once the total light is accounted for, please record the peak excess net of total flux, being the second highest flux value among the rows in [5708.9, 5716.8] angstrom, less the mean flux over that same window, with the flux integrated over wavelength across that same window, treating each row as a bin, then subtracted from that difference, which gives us -133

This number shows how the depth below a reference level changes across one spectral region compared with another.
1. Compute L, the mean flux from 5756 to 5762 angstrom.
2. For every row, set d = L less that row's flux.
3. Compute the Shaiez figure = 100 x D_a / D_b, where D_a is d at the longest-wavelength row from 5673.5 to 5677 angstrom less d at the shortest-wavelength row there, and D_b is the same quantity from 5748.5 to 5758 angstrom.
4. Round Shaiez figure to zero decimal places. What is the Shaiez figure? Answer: 98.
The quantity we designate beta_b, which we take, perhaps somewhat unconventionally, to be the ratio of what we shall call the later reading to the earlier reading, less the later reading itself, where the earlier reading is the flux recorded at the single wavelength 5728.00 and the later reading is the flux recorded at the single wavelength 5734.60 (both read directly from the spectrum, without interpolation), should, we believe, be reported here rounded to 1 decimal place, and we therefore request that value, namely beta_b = -18.7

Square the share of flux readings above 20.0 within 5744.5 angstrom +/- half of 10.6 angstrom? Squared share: 0.56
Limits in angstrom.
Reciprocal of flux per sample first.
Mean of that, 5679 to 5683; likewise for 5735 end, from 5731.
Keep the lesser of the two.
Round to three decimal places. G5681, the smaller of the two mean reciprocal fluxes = 0.050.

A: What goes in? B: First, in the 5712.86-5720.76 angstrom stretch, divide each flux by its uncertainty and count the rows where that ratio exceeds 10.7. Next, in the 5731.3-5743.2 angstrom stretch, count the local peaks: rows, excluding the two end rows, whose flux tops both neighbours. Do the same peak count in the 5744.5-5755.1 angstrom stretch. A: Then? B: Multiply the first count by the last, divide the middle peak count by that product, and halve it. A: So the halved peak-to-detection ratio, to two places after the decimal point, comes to 0.33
